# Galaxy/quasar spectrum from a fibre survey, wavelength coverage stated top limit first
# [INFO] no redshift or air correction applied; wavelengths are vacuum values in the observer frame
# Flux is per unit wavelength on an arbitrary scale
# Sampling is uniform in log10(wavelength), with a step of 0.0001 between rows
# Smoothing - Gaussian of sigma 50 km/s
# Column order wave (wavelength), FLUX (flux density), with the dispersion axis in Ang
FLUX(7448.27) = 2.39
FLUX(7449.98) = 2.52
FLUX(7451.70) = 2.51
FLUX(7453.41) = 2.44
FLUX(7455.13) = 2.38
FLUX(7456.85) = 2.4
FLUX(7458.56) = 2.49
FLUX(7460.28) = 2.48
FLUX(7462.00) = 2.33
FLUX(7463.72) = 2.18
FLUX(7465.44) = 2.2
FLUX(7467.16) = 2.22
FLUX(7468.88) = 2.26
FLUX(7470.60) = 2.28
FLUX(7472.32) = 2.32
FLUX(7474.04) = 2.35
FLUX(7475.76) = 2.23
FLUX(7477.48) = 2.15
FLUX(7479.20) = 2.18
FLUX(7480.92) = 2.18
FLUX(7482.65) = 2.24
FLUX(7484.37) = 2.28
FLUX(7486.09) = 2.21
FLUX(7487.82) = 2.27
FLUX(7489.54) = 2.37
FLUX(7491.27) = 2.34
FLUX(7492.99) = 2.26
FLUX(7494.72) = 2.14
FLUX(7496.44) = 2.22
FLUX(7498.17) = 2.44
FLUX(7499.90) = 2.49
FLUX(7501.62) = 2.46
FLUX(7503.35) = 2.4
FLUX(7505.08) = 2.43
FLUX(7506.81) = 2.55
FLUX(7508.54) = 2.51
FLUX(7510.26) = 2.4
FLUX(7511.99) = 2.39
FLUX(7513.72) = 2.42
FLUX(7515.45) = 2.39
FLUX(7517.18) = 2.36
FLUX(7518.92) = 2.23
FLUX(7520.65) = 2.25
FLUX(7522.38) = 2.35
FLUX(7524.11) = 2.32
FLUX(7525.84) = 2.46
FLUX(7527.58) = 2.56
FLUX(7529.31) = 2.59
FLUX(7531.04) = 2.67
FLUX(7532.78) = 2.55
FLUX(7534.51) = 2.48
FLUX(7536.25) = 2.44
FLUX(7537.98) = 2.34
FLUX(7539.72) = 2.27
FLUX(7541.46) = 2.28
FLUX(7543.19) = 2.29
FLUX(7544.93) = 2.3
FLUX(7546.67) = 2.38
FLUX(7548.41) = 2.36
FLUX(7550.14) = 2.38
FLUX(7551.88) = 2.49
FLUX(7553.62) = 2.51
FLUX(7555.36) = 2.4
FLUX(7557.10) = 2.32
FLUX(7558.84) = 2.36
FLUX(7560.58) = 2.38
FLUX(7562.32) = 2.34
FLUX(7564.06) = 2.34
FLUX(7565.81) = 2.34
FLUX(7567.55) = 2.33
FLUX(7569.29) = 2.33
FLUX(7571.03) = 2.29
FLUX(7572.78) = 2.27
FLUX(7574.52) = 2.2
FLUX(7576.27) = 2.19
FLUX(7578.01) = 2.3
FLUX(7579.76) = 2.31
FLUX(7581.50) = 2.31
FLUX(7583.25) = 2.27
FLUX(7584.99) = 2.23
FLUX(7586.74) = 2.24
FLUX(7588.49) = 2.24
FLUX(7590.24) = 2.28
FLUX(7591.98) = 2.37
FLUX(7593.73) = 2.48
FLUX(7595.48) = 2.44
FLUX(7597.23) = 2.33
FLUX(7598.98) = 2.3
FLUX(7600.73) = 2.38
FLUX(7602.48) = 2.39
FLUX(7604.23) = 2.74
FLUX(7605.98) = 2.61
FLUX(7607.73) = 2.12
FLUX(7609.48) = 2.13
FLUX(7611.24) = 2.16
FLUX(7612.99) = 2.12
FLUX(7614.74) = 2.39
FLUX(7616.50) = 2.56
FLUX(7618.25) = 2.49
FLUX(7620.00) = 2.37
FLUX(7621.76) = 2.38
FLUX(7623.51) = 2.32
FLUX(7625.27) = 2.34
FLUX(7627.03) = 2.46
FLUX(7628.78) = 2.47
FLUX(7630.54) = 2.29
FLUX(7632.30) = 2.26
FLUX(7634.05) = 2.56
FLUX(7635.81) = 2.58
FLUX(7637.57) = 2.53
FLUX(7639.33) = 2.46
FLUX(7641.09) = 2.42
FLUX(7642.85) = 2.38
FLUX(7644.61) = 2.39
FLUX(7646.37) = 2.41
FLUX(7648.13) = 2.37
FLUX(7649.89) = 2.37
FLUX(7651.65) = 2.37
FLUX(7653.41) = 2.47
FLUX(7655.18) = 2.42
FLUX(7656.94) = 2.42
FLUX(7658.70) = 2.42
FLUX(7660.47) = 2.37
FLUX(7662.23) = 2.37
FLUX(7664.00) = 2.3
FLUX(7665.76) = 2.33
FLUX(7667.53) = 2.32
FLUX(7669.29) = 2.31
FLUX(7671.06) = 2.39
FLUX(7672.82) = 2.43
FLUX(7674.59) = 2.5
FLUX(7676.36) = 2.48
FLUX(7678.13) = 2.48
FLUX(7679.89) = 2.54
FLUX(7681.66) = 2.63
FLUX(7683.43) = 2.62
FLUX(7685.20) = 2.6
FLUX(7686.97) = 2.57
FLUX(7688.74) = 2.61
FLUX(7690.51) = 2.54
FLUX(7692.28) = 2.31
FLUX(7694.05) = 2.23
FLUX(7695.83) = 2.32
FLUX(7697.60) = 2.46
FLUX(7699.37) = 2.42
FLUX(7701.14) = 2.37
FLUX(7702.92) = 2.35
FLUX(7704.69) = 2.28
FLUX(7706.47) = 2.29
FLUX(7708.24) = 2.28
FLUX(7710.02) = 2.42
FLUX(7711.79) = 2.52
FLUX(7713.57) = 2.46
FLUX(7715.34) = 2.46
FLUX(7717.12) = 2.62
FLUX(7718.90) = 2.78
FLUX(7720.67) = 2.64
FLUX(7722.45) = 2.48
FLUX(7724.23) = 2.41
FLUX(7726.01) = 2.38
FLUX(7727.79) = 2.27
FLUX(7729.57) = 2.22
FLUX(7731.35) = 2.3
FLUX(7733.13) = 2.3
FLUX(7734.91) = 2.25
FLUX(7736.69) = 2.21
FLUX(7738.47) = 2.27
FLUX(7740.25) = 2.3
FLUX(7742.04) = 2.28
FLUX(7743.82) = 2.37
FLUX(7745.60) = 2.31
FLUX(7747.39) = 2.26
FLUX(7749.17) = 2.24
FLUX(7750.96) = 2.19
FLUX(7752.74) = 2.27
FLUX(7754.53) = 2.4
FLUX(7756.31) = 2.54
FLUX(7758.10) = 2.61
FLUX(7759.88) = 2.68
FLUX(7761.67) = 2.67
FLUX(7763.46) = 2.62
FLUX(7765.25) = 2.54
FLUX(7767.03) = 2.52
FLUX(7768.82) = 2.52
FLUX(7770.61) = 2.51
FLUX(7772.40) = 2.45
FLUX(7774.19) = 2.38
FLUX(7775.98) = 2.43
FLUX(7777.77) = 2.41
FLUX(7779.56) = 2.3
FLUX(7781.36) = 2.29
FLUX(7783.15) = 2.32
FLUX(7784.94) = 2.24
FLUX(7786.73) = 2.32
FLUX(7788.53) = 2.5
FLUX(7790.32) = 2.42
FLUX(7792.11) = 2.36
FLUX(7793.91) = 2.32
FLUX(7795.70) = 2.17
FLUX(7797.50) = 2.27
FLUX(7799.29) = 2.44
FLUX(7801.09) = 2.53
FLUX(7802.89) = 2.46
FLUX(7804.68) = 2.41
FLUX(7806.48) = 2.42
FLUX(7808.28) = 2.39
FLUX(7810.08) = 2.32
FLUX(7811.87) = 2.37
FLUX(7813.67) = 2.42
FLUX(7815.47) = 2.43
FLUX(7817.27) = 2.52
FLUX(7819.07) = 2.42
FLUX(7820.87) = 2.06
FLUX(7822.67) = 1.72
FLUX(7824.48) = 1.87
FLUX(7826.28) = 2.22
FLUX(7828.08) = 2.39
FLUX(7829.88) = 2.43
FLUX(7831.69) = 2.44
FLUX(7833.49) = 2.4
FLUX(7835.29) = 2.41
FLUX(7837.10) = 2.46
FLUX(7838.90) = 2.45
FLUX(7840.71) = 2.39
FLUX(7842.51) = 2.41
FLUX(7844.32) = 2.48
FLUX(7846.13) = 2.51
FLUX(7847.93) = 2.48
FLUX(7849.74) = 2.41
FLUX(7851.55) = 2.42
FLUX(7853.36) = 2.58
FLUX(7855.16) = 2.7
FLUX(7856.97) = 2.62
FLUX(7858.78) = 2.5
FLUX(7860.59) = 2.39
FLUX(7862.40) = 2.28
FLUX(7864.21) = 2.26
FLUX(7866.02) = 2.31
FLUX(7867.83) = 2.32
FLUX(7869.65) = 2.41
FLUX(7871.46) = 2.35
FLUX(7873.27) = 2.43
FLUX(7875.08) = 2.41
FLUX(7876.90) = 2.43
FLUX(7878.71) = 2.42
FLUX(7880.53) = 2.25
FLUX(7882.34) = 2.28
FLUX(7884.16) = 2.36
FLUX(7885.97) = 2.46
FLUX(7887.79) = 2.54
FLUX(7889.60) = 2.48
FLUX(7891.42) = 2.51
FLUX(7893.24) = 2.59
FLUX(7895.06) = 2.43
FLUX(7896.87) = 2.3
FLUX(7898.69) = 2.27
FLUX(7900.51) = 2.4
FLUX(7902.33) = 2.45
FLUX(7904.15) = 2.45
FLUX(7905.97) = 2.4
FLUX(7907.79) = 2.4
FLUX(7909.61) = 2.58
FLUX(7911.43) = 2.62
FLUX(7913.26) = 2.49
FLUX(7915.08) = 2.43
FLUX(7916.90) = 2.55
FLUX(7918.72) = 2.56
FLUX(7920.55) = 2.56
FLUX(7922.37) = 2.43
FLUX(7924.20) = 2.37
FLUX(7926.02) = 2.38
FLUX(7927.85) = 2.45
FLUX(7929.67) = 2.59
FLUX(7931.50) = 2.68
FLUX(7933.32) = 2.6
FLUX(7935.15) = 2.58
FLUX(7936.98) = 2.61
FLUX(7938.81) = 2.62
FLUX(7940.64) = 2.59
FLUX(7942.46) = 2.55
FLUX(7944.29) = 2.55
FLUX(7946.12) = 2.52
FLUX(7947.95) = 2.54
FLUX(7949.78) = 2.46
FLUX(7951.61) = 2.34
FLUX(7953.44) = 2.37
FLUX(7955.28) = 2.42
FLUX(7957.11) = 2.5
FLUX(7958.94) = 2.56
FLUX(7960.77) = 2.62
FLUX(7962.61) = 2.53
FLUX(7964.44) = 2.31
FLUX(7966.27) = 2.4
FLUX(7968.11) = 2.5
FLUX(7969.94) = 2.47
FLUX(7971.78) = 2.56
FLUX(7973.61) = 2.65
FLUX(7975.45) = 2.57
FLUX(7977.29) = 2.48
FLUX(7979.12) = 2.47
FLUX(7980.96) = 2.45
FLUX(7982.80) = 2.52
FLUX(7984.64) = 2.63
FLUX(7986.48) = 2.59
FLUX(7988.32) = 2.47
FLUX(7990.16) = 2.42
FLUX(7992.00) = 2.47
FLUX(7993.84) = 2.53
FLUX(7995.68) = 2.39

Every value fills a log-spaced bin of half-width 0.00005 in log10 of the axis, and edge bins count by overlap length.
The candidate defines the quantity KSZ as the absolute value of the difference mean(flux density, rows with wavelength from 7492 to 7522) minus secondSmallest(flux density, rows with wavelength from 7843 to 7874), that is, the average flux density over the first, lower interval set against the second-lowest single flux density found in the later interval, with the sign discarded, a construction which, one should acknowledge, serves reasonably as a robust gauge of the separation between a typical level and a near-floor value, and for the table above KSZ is 0.09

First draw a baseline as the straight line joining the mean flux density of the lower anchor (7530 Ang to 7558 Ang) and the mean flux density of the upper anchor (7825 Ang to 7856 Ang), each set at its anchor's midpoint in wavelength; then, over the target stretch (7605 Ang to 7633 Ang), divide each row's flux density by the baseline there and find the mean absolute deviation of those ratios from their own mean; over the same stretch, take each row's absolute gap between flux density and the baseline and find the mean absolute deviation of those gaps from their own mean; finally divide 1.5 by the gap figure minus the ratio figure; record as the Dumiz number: 48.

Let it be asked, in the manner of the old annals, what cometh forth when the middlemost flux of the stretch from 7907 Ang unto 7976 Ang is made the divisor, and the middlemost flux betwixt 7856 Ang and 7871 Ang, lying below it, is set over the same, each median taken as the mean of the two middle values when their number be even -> 0.93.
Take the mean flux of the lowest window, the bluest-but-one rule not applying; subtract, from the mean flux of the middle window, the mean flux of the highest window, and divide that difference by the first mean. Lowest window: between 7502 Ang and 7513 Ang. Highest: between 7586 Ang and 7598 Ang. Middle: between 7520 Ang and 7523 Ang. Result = -0.016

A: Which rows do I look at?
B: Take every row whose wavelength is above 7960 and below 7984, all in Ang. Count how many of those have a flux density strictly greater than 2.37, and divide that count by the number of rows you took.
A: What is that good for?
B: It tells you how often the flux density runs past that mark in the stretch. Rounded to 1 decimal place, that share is 0.9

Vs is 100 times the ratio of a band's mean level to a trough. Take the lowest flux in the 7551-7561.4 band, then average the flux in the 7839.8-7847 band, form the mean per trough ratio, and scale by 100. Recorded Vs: 105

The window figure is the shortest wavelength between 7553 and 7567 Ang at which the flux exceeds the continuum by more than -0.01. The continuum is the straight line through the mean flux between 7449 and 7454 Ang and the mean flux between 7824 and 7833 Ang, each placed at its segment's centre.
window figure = 7553.62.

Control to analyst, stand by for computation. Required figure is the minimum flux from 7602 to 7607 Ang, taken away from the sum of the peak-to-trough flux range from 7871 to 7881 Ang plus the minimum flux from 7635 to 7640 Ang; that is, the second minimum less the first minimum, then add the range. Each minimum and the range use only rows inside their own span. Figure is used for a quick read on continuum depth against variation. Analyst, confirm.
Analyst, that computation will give 0.25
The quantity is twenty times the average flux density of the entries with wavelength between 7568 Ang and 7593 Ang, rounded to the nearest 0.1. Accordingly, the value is 45.5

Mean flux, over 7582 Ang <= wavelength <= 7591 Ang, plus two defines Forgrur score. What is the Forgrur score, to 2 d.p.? 4.25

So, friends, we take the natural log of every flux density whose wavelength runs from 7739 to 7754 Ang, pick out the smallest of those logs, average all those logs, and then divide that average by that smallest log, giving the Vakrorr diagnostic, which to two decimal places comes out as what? 1.05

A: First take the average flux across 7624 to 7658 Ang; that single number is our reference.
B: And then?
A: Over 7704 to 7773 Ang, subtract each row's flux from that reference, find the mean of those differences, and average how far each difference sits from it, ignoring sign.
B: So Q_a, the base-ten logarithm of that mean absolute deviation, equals -0.88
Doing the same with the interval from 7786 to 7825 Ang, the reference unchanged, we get -0.85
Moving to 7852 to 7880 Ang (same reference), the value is -1.03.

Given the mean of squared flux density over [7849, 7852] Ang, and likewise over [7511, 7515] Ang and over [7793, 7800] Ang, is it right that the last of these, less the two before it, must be -6.3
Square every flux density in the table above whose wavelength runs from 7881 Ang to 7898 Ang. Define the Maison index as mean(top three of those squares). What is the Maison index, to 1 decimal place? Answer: 6.5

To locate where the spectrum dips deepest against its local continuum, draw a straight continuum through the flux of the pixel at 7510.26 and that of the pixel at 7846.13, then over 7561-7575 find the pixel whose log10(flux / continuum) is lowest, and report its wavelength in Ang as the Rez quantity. 7574.52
